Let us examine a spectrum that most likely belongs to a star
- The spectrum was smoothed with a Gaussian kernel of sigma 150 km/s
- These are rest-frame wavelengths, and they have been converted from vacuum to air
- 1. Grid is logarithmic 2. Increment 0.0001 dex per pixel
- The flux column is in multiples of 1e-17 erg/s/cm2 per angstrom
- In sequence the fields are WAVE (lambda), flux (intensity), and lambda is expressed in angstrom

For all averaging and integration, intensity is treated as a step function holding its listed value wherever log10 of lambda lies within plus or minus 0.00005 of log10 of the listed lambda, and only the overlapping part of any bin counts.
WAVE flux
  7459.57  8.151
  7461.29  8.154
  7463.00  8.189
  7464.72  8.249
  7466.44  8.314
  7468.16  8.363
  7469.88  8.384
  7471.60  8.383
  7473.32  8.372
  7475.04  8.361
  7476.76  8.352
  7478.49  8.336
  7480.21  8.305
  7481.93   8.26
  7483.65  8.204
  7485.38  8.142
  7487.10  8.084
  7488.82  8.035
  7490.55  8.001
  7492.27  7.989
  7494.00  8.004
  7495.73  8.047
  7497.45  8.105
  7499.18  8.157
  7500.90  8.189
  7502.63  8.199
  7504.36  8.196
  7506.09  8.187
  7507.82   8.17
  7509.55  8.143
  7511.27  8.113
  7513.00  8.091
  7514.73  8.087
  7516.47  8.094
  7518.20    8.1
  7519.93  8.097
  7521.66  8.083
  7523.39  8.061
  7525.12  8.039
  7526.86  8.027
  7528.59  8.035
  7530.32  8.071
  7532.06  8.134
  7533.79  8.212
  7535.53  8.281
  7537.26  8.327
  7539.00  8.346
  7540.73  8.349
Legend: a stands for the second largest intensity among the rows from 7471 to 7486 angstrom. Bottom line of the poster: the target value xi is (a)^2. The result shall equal 70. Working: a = 8.372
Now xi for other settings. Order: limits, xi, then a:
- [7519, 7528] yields 65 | 8.083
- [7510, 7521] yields 66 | 8.1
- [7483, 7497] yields 66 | 8.142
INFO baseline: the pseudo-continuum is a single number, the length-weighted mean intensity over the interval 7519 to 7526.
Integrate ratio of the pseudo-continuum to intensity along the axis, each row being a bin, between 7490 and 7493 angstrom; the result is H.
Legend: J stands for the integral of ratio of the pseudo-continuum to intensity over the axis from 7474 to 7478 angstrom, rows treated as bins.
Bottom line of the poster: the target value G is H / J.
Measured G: 0.8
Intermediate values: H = 3.03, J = 3.9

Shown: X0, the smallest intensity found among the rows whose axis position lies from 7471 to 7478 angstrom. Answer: 8.352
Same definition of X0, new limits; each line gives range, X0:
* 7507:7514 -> 8.091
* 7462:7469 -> 8.189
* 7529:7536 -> 8.071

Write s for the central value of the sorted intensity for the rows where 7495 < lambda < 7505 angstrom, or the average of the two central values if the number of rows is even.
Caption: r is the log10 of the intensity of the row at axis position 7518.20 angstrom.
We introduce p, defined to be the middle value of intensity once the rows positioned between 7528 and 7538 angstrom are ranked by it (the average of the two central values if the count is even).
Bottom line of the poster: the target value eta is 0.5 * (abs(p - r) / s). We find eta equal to 0.444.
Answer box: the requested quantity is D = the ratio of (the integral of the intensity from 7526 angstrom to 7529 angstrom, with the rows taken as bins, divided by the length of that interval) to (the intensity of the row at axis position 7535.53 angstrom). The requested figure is 0.97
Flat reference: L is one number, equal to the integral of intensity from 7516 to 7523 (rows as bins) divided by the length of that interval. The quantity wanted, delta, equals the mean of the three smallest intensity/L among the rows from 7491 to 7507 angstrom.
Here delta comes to 0.990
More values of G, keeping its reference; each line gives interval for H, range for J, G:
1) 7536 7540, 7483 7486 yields 1.3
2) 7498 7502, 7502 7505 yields 1.3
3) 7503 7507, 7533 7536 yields 1.3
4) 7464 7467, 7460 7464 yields 0.7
